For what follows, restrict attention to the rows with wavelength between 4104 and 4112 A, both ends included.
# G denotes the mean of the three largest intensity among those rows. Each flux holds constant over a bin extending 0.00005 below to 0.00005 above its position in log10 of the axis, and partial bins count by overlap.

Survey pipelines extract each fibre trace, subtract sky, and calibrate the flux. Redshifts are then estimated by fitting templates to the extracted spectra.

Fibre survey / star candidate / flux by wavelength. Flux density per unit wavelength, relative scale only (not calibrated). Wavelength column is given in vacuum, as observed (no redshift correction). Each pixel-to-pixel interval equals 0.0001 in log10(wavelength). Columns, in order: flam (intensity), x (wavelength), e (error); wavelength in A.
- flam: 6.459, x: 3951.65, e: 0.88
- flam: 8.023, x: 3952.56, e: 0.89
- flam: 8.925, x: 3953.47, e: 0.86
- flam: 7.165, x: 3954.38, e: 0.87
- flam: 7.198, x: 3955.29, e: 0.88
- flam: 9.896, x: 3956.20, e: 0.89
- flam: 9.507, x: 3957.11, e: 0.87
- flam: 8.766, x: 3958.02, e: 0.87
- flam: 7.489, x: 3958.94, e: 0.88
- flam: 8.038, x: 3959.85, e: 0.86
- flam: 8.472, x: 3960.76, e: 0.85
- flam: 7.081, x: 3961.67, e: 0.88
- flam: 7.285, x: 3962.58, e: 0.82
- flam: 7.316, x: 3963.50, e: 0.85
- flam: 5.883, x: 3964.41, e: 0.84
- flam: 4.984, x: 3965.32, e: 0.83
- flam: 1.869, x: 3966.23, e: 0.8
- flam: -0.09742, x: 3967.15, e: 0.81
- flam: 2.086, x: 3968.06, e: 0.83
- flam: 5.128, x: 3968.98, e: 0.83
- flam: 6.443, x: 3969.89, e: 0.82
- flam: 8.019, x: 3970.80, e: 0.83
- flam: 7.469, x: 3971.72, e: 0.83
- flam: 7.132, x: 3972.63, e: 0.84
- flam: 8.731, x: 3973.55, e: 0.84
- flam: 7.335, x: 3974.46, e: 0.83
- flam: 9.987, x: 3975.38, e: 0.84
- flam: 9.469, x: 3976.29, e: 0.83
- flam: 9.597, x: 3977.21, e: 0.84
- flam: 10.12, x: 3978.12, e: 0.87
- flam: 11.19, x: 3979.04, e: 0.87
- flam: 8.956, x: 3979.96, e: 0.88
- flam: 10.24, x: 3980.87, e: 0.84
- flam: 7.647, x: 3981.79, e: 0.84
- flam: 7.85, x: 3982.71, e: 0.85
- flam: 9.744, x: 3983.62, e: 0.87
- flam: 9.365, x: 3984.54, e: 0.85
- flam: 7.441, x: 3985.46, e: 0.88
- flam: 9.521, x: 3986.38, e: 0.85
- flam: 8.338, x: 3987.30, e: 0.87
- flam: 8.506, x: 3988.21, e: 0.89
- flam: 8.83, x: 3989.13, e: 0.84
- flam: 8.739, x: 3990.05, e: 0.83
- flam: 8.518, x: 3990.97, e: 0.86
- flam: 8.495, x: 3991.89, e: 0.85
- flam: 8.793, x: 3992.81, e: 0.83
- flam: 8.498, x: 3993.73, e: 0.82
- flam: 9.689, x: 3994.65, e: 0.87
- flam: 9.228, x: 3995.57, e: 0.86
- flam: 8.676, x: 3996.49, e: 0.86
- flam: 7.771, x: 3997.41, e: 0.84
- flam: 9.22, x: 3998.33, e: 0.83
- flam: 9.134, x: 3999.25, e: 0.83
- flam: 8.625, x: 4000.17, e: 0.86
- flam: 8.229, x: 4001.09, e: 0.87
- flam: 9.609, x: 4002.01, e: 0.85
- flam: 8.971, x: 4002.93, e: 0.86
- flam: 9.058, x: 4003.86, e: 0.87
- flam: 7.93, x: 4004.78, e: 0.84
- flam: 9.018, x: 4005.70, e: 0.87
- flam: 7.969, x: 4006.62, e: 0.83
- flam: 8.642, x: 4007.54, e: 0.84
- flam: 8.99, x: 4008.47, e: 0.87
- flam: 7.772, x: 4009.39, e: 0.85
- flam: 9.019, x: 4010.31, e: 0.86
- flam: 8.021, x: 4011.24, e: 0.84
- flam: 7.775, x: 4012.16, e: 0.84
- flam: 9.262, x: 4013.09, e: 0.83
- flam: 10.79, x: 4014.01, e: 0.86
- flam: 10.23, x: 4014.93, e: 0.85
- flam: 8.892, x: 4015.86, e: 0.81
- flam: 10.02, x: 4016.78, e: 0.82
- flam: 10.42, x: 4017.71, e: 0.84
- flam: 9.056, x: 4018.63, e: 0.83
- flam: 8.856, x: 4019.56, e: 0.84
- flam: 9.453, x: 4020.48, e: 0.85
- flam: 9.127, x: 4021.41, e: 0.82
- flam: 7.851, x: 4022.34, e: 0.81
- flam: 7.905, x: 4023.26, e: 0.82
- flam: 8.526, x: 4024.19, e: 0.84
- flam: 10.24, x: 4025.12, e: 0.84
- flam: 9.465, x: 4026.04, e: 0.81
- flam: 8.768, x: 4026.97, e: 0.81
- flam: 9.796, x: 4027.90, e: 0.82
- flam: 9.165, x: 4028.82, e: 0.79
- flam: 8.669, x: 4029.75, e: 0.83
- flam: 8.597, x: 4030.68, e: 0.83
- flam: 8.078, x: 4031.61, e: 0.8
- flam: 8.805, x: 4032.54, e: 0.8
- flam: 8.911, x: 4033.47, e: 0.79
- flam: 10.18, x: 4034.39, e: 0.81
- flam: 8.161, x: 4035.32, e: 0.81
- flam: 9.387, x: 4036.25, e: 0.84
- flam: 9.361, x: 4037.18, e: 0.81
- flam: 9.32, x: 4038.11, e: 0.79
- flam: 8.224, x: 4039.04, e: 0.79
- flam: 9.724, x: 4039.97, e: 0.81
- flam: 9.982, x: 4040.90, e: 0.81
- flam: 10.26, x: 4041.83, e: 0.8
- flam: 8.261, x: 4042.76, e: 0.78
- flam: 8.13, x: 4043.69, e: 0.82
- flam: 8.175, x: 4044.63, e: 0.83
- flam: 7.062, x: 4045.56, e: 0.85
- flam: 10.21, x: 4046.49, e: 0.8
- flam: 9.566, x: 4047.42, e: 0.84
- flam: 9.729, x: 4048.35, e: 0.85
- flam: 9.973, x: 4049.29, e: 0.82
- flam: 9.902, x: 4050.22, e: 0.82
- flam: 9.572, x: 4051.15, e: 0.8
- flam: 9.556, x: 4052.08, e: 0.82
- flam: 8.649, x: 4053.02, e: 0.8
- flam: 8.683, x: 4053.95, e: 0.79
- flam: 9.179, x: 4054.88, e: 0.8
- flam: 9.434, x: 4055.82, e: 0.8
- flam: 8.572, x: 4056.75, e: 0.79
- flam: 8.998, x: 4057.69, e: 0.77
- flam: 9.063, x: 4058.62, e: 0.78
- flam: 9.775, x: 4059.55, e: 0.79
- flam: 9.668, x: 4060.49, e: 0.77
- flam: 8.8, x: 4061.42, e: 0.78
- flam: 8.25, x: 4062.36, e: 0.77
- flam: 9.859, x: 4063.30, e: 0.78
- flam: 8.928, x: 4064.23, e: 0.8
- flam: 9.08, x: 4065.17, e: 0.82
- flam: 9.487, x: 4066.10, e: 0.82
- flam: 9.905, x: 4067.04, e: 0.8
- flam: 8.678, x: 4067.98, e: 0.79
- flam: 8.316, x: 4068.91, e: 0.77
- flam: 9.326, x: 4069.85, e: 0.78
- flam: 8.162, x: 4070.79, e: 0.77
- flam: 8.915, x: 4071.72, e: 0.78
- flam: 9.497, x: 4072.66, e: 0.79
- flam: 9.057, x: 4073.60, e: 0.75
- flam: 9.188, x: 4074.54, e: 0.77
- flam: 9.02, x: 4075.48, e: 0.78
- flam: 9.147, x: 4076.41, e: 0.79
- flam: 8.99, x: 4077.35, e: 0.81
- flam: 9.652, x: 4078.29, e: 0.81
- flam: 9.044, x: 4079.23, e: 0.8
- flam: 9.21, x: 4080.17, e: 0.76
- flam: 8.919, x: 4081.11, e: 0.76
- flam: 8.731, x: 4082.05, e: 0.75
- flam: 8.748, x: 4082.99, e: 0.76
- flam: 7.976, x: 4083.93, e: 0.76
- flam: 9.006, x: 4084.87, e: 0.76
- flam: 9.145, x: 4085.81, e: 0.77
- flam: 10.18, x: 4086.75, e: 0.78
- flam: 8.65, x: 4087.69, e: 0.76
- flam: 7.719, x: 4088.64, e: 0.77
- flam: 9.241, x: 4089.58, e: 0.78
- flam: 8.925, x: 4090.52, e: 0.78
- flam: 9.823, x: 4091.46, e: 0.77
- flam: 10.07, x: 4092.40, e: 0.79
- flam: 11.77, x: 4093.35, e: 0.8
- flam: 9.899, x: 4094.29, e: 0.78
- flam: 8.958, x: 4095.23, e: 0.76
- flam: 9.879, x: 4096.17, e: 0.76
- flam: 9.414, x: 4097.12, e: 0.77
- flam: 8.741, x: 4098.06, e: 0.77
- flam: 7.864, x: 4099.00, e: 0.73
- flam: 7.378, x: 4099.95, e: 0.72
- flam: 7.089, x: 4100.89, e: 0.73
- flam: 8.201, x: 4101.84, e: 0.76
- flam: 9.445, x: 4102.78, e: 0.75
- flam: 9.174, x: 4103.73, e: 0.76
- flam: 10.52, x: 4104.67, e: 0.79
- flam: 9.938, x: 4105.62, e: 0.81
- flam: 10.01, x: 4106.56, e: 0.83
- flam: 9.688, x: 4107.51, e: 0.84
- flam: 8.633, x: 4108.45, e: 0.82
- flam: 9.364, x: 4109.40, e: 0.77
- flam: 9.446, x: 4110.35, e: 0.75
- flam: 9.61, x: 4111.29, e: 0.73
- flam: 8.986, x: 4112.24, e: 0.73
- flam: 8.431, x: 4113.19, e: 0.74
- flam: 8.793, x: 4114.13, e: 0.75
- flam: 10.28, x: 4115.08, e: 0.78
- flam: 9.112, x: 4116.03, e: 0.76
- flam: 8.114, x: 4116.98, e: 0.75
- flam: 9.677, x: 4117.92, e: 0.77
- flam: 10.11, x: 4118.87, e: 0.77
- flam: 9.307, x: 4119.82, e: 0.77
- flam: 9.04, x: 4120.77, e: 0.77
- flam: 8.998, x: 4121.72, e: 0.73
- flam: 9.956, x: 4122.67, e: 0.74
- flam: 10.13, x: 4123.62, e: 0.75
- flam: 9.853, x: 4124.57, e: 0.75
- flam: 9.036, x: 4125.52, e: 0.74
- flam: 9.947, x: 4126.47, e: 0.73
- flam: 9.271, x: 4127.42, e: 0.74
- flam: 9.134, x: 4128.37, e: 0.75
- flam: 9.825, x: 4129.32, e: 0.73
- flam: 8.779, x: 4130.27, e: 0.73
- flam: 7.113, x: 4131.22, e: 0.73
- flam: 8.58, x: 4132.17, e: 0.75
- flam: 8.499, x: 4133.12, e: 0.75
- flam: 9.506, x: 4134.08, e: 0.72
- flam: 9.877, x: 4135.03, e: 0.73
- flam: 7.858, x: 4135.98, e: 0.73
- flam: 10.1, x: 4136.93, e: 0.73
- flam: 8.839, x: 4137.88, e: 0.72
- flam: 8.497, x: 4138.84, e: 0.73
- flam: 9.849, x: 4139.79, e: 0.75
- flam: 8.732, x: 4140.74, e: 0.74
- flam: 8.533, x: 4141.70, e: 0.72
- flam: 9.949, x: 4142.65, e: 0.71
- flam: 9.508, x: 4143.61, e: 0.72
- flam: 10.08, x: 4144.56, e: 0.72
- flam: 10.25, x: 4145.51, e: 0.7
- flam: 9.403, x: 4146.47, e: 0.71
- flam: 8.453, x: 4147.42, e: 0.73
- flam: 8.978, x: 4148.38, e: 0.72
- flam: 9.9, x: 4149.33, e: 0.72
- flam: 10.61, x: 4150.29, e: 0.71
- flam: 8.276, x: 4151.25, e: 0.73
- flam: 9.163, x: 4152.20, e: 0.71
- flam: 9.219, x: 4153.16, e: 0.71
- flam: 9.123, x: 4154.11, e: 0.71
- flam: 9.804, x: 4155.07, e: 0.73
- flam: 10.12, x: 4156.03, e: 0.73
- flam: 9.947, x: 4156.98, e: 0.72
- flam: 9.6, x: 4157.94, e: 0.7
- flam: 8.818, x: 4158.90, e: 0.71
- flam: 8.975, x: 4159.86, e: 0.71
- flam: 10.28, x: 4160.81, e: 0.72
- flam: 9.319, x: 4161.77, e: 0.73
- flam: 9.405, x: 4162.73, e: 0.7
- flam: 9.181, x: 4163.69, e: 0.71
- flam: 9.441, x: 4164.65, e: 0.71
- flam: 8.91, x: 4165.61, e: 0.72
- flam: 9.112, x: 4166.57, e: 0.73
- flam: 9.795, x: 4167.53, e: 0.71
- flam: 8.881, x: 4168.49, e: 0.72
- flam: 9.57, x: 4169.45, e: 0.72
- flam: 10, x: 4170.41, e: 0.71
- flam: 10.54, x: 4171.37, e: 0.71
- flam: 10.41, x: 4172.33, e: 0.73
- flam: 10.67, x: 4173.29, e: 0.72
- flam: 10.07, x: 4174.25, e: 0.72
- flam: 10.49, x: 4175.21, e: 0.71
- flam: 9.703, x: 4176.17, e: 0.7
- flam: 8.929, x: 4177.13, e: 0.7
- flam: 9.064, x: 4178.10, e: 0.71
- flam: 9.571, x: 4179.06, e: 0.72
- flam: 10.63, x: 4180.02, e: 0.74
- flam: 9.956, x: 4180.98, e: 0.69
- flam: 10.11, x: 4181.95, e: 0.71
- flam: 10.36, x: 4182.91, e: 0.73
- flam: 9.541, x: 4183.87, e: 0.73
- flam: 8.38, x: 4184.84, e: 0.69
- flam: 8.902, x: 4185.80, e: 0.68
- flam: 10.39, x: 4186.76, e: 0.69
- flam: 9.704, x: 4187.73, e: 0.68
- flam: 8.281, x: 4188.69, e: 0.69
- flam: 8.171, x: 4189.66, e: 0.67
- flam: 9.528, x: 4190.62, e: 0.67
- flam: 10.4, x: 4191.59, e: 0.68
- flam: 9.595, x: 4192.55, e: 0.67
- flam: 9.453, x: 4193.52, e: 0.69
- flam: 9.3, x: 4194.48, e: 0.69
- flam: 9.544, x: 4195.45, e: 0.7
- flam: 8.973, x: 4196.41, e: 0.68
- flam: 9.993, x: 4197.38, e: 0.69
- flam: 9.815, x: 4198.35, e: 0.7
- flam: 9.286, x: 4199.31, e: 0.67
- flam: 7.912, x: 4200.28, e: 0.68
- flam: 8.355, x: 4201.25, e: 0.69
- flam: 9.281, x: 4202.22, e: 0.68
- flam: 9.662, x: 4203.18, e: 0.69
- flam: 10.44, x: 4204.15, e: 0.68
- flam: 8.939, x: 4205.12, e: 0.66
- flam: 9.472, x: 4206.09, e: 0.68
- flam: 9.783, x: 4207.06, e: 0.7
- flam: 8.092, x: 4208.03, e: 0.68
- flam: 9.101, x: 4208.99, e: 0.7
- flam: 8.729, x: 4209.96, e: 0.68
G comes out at 10.2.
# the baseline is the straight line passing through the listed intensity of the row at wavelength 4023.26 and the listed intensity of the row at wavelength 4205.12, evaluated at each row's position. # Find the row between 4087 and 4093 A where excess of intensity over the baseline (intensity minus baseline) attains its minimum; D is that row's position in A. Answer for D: 4088.64 A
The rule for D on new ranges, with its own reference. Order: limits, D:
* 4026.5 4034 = 4031.61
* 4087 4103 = 4100.89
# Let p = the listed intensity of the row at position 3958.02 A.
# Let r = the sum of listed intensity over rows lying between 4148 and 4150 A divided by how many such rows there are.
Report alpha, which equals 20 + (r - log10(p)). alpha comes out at 28.5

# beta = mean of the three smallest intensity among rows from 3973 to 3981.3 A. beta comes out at 8.3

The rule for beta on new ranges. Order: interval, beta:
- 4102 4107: 9.5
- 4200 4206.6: 8.4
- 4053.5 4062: 8.7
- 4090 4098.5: 8.9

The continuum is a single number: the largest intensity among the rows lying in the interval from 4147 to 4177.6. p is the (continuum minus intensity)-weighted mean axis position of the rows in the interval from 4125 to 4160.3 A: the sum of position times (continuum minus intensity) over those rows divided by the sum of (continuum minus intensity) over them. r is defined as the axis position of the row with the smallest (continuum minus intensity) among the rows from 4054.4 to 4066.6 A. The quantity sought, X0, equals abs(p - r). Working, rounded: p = 4141.6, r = 4063.30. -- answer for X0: 78.3 A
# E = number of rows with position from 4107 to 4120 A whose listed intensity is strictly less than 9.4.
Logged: 8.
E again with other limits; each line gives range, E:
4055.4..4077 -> 16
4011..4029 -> 12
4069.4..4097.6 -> 21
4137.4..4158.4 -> 10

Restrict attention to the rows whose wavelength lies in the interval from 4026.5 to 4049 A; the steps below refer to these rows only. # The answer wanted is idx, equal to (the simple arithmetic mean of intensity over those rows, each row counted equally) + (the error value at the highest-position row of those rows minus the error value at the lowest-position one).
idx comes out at 9.06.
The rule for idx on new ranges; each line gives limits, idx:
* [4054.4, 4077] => 9.09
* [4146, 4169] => 9.37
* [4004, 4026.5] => 8.94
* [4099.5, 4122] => 9.15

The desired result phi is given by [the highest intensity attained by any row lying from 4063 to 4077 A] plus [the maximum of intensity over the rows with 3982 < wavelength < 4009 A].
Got 19.6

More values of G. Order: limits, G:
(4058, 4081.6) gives 9.8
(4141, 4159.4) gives 10.3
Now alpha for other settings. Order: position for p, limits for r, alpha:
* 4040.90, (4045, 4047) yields 27.6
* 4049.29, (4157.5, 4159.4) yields 28.2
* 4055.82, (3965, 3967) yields 22.5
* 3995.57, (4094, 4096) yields 28.5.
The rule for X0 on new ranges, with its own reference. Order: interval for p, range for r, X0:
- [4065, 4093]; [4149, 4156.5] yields 71.6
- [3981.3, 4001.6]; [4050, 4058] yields 59.0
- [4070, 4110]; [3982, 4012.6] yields 105.8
